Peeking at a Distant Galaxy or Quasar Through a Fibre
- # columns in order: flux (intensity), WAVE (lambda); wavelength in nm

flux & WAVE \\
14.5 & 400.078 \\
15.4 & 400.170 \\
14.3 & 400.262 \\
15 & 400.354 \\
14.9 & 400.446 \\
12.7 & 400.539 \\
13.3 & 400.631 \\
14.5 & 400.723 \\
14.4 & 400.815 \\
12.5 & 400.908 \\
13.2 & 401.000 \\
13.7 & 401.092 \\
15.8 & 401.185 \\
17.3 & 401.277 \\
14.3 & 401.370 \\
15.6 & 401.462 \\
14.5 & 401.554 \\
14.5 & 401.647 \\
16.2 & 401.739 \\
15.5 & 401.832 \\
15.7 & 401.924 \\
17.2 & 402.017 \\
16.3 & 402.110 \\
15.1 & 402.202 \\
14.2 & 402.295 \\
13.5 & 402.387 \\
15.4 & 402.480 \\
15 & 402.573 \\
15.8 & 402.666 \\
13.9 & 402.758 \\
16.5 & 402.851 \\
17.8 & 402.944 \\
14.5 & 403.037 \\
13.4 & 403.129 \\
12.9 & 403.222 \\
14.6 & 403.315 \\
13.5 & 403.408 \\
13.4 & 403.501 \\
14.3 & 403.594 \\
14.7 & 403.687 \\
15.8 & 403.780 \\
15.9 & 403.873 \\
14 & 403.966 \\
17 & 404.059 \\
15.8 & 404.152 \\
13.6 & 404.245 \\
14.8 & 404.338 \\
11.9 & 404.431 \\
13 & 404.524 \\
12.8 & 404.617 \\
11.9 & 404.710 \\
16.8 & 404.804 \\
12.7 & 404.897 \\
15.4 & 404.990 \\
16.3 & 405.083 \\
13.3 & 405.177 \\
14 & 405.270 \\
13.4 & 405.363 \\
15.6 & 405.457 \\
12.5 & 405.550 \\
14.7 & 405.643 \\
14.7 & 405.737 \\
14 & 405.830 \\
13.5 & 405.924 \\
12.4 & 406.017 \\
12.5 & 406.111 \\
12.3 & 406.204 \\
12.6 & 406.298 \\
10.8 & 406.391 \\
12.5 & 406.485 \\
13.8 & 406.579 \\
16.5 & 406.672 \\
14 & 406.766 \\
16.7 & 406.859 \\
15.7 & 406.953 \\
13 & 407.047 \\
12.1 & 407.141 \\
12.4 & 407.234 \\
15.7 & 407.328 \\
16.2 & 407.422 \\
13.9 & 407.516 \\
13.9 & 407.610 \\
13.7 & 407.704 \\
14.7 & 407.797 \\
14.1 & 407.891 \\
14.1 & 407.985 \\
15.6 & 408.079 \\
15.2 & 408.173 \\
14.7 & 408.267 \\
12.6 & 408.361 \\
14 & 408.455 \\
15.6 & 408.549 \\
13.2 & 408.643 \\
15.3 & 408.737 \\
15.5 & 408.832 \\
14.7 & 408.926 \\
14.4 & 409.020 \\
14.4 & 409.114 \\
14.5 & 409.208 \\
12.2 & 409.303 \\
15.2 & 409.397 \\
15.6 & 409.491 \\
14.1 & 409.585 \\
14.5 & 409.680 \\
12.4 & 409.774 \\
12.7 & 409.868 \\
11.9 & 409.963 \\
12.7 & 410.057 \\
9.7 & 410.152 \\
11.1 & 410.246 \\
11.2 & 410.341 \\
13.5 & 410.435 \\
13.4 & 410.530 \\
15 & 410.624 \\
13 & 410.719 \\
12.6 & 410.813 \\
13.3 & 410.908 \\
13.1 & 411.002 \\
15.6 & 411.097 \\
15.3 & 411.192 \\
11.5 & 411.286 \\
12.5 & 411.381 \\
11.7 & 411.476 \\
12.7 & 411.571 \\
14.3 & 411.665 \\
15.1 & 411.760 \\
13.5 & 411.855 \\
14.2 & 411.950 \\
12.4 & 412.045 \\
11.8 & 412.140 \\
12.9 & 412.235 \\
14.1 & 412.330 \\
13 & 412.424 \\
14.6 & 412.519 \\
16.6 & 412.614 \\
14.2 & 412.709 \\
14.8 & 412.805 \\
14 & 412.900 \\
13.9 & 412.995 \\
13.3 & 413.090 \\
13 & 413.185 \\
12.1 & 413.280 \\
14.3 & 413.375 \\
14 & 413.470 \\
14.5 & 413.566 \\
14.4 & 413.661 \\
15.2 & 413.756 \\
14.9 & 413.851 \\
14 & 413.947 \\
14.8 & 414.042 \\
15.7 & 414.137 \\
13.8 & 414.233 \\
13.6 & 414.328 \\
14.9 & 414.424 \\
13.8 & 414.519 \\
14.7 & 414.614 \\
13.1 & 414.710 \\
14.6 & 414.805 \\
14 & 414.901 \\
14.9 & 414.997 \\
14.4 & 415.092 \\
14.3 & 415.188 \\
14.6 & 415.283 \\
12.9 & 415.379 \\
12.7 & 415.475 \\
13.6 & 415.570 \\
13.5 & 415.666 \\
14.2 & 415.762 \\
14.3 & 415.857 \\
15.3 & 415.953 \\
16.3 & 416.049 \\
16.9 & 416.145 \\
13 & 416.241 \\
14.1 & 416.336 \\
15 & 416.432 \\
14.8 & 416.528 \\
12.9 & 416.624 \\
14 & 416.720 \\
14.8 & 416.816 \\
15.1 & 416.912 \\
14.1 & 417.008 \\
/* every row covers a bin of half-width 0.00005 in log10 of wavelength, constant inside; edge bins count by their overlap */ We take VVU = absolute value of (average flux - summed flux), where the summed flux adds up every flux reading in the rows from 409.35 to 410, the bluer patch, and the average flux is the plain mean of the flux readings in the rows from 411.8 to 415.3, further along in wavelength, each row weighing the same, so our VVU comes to 82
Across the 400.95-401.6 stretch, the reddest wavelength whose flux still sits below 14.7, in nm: 401.554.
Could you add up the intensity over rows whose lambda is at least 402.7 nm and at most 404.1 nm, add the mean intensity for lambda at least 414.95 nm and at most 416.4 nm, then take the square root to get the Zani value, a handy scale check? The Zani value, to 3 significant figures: 15.4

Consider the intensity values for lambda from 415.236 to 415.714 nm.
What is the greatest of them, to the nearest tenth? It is 14.6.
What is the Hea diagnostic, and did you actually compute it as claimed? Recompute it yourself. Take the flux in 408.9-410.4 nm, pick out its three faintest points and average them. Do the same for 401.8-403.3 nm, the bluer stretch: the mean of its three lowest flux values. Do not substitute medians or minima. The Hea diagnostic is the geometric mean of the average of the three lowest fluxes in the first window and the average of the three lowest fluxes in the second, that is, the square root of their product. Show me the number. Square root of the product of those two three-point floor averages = 11.90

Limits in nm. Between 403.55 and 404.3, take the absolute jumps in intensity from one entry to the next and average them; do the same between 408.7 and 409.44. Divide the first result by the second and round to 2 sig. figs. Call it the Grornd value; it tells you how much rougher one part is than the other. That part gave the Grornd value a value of 1.5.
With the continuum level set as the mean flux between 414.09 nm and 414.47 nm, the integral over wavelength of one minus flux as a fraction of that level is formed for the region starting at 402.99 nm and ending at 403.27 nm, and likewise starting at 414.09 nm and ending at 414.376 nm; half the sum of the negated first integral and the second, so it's -0.01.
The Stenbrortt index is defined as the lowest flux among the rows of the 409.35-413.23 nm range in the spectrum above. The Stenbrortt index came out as 9.7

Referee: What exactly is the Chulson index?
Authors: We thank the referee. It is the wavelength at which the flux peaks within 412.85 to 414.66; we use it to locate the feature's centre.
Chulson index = 414.137 nm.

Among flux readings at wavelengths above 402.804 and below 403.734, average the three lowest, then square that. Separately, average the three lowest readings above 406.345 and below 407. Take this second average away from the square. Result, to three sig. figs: 163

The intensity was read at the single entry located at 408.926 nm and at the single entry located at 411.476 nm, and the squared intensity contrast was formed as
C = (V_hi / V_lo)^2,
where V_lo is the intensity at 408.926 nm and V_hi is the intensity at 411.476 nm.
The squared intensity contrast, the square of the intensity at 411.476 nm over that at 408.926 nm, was 0.63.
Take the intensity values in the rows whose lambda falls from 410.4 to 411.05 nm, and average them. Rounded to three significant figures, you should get 13.4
